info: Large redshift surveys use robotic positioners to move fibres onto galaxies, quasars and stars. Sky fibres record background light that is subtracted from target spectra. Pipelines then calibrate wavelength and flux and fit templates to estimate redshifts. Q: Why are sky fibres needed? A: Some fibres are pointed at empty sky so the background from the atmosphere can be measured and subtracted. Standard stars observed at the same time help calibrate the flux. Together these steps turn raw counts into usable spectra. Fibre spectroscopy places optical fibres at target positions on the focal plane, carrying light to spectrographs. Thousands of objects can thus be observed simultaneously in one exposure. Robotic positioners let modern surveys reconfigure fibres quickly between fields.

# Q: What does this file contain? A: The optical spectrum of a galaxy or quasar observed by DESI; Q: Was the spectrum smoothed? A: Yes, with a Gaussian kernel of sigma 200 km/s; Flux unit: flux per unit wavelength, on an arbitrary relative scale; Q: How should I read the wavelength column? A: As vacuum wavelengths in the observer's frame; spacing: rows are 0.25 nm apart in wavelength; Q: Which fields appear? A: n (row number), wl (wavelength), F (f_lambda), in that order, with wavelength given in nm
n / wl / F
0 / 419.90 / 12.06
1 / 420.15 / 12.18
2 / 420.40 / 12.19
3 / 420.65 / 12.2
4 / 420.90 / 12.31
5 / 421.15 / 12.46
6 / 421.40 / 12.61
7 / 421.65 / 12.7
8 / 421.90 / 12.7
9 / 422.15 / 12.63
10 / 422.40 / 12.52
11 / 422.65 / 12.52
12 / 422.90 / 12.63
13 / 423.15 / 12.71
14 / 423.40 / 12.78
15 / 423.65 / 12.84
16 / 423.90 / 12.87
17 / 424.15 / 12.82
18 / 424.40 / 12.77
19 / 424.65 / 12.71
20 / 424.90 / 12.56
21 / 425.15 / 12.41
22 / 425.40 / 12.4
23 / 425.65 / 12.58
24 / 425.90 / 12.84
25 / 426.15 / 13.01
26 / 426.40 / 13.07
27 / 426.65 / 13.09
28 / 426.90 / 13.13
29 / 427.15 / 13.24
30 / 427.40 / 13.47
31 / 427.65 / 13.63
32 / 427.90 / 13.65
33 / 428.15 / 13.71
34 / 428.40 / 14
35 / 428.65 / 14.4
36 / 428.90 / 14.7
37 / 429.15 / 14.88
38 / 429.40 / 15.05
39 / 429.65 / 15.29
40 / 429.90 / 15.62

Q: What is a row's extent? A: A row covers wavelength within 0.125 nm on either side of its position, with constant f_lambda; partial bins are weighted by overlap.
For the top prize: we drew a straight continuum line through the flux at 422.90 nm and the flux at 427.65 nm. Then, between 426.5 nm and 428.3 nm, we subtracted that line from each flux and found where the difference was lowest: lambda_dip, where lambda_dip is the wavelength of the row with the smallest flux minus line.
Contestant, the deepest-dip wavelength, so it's 426.90 nm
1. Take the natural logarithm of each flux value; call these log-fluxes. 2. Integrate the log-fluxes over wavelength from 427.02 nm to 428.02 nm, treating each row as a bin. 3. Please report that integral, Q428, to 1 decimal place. 2.6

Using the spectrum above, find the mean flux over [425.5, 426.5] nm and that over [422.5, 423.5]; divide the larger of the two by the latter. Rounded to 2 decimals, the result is 1.02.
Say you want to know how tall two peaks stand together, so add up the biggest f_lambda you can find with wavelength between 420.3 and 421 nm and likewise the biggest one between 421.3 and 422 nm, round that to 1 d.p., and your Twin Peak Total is 25.0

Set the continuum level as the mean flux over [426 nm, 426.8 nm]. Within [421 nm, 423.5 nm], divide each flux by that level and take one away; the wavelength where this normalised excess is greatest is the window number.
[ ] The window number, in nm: 423.40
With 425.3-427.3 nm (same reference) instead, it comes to 427.15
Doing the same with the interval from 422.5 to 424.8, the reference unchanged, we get 423.90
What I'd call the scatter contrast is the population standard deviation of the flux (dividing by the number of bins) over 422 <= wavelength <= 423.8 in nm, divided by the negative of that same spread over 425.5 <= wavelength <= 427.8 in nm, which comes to -0.39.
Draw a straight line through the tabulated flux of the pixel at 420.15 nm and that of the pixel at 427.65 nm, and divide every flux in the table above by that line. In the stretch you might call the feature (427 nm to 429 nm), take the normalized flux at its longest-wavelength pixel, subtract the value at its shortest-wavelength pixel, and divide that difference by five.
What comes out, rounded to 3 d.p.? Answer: 0.016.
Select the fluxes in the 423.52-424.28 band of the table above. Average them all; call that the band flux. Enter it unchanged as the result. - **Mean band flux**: 12.8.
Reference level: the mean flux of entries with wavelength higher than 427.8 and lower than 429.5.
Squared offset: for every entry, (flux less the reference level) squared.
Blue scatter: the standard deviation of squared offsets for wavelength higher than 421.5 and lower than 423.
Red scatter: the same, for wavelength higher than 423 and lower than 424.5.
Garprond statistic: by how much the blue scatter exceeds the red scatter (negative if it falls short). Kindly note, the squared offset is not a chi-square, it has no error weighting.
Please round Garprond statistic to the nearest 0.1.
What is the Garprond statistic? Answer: 0.1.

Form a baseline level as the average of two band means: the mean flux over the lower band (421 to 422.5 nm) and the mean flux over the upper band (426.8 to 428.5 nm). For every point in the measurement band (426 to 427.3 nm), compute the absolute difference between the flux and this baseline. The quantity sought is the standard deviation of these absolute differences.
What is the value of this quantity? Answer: 0.06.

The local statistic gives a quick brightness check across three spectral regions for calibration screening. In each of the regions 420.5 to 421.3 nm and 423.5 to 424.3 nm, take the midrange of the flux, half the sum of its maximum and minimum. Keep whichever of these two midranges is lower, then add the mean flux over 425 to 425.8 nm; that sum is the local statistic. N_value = 24.8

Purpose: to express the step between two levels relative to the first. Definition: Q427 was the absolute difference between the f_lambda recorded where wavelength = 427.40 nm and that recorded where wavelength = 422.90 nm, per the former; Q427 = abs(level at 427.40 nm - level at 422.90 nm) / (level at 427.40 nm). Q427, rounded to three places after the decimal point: 0.062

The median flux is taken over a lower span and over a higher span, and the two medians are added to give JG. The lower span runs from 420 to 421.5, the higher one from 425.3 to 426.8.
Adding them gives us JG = 25.2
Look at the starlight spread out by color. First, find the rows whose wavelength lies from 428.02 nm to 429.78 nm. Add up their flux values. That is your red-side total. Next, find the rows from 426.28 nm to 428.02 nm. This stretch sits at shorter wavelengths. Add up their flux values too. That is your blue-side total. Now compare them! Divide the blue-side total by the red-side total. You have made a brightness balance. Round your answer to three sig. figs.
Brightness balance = 0.914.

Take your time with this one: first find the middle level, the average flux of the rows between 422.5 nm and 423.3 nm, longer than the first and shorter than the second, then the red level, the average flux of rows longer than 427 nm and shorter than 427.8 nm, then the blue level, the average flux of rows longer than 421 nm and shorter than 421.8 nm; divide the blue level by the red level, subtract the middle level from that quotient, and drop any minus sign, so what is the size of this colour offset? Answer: 11.7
